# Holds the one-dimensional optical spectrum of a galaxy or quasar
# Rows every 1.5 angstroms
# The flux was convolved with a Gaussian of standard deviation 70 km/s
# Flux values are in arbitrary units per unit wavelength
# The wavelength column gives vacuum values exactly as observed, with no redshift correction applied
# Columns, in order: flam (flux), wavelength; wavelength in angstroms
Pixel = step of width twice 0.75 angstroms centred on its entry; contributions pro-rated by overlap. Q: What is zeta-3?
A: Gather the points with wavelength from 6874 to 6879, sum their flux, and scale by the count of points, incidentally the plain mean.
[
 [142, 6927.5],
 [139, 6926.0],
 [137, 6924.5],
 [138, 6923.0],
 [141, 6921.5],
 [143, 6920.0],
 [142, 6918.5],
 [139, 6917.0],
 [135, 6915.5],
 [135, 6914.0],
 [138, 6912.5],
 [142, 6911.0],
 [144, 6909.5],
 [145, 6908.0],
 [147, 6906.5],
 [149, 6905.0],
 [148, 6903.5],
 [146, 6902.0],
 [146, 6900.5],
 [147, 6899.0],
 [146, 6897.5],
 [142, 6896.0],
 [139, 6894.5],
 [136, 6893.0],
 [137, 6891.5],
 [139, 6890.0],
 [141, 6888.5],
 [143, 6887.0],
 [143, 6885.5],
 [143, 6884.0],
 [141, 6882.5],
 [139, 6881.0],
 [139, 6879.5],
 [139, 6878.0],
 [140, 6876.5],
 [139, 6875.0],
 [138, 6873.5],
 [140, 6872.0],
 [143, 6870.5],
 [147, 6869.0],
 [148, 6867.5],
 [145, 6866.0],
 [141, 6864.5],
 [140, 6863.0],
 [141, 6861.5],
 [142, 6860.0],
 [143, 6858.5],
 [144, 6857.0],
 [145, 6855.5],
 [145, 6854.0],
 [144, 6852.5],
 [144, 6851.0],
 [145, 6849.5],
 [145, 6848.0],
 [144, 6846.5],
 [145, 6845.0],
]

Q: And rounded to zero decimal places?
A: 139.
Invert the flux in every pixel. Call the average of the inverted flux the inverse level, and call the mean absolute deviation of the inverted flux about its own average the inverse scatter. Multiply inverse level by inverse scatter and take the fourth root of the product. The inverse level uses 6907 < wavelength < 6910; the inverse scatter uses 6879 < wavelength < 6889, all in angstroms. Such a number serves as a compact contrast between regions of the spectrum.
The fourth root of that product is 0.027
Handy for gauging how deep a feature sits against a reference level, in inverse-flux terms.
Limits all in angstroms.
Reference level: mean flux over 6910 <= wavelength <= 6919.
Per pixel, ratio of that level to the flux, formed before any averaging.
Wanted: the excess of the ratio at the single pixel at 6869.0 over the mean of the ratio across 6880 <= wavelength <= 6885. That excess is -0.040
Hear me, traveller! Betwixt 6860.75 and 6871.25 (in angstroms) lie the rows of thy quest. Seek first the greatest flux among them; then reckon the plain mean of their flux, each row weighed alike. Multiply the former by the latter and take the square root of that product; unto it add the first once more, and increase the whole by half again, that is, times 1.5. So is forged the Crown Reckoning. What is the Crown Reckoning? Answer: 441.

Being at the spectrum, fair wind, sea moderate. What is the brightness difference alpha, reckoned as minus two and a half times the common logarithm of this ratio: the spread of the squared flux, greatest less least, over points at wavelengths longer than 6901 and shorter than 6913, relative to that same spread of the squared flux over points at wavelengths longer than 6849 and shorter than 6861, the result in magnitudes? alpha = -1.4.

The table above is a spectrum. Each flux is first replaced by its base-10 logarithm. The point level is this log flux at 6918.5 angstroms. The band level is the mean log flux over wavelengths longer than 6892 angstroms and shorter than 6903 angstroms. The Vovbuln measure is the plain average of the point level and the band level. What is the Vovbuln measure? 2.15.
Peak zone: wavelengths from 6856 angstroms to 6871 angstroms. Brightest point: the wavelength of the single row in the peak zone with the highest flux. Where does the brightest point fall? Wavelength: 6867.5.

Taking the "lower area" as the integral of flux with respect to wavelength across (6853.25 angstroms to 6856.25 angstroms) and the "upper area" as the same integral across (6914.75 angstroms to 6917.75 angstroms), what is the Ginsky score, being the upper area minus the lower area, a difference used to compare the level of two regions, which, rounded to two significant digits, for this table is -24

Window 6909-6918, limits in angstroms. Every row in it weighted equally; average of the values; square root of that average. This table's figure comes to 11.8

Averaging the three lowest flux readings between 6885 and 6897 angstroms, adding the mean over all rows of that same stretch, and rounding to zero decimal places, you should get 277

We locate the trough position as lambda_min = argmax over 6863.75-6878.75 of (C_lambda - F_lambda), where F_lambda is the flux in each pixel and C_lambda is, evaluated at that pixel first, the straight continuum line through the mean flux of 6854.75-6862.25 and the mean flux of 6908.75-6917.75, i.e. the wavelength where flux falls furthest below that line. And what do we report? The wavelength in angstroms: 6873.5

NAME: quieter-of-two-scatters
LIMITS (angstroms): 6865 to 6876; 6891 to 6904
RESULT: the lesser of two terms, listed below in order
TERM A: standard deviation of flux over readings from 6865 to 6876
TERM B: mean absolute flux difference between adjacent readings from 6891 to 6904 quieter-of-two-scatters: 1.9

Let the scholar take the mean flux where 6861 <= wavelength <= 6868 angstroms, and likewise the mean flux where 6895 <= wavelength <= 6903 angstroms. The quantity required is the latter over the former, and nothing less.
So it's 1.02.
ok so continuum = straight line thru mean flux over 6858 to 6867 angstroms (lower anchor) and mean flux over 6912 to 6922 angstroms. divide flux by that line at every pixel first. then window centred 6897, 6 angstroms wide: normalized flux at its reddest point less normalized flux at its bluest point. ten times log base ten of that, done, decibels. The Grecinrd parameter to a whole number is -12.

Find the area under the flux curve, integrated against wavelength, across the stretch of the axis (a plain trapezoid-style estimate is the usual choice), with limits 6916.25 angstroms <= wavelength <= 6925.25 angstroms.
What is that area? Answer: 1260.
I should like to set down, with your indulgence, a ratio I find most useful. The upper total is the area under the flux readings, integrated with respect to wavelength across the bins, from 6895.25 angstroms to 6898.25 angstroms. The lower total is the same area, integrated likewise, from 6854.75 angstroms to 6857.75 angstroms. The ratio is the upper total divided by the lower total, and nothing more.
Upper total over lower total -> 0.997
